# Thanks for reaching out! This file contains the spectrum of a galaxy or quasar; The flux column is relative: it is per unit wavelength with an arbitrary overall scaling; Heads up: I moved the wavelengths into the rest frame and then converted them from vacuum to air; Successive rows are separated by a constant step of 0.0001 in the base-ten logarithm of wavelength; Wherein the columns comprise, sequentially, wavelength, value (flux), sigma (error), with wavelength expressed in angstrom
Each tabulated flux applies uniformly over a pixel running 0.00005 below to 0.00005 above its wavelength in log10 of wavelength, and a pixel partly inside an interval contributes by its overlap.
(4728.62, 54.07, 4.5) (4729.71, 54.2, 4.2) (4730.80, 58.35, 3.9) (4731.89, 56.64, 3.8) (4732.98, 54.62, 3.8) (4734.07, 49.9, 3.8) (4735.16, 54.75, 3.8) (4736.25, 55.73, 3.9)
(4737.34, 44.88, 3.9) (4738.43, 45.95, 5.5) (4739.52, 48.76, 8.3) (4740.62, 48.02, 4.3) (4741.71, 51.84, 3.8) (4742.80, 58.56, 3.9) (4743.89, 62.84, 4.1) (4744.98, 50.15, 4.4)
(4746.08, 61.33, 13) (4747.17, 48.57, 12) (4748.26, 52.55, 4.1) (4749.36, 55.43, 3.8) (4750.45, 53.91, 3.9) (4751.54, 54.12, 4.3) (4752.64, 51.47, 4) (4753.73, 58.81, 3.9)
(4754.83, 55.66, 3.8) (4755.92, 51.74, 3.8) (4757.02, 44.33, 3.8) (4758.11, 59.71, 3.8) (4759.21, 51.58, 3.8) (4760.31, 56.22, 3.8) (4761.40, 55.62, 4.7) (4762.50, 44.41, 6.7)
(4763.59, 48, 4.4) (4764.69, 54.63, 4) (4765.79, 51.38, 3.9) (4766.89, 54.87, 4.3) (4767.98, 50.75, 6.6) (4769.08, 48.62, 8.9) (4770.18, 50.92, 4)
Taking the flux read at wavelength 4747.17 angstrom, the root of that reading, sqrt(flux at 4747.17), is 7.0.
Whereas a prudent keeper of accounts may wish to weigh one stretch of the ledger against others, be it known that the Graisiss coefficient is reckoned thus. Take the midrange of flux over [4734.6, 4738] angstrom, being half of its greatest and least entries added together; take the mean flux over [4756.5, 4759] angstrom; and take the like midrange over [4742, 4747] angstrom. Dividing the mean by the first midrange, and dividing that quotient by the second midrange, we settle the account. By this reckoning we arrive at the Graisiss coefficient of 0.0183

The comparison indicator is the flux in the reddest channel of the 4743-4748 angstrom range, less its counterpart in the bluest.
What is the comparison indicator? -14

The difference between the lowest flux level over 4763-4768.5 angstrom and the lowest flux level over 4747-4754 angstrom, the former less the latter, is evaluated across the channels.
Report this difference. -1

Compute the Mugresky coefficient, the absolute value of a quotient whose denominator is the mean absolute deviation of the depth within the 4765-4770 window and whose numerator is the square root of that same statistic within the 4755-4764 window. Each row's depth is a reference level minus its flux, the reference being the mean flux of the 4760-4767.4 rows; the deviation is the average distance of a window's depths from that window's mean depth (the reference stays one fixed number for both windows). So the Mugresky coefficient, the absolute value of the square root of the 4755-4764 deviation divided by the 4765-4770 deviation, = 1.21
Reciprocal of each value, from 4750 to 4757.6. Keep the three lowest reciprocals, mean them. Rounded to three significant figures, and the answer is 0.0178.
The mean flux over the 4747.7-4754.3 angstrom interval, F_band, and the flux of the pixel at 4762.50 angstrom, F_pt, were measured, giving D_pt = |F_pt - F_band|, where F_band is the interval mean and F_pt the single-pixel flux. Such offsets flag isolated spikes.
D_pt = 10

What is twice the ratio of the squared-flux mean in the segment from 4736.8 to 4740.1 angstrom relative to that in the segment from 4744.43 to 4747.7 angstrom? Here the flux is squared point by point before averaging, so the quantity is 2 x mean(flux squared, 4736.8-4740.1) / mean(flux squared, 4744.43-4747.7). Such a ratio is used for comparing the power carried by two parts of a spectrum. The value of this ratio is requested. 1.5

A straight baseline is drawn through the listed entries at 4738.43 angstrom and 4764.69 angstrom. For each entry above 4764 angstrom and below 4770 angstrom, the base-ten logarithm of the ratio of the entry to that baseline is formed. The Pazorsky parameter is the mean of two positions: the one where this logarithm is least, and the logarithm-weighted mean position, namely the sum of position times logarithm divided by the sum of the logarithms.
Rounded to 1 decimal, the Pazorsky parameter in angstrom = 4768.5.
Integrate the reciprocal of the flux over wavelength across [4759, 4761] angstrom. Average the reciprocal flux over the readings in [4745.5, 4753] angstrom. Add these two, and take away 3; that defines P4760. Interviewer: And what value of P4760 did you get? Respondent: -2.94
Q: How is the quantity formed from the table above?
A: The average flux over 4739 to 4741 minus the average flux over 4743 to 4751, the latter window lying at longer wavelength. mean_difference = -7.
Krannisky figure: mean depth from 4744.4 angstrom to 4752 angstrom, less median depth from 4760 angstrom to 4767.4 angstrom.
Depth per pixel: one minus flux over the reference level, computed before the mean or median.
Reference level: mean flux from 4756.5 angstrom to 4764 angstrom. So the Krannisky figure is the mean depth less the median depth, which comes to 0.02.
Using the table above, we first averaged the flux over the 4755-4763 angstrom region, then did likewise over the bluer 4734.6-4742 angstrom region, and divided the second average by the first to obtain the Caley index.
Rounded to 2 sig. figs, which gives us 0.96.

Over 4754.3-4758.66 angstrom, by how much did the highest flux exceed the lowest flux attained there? 15.4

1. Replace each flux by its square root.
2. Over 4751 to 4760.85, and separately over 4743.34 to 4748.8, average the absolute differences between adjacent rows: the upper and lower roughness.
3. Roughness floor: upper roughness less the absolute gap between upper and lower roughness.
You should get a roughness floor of 0.220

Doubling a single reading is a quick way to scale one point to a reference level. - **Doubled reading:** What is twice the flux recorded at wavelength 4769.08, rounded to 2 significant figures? 97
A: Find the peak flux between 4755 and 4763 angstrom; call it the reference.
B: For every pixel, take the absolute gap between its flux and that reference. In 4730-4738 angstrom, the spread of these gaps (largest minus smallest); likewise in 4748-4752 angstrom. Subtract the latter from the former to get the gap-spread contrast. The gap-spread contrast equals 11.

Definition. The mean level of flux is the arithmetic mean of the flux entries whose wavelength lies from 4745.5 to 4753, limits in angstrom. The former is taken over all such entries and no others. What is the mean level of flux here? 53.9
